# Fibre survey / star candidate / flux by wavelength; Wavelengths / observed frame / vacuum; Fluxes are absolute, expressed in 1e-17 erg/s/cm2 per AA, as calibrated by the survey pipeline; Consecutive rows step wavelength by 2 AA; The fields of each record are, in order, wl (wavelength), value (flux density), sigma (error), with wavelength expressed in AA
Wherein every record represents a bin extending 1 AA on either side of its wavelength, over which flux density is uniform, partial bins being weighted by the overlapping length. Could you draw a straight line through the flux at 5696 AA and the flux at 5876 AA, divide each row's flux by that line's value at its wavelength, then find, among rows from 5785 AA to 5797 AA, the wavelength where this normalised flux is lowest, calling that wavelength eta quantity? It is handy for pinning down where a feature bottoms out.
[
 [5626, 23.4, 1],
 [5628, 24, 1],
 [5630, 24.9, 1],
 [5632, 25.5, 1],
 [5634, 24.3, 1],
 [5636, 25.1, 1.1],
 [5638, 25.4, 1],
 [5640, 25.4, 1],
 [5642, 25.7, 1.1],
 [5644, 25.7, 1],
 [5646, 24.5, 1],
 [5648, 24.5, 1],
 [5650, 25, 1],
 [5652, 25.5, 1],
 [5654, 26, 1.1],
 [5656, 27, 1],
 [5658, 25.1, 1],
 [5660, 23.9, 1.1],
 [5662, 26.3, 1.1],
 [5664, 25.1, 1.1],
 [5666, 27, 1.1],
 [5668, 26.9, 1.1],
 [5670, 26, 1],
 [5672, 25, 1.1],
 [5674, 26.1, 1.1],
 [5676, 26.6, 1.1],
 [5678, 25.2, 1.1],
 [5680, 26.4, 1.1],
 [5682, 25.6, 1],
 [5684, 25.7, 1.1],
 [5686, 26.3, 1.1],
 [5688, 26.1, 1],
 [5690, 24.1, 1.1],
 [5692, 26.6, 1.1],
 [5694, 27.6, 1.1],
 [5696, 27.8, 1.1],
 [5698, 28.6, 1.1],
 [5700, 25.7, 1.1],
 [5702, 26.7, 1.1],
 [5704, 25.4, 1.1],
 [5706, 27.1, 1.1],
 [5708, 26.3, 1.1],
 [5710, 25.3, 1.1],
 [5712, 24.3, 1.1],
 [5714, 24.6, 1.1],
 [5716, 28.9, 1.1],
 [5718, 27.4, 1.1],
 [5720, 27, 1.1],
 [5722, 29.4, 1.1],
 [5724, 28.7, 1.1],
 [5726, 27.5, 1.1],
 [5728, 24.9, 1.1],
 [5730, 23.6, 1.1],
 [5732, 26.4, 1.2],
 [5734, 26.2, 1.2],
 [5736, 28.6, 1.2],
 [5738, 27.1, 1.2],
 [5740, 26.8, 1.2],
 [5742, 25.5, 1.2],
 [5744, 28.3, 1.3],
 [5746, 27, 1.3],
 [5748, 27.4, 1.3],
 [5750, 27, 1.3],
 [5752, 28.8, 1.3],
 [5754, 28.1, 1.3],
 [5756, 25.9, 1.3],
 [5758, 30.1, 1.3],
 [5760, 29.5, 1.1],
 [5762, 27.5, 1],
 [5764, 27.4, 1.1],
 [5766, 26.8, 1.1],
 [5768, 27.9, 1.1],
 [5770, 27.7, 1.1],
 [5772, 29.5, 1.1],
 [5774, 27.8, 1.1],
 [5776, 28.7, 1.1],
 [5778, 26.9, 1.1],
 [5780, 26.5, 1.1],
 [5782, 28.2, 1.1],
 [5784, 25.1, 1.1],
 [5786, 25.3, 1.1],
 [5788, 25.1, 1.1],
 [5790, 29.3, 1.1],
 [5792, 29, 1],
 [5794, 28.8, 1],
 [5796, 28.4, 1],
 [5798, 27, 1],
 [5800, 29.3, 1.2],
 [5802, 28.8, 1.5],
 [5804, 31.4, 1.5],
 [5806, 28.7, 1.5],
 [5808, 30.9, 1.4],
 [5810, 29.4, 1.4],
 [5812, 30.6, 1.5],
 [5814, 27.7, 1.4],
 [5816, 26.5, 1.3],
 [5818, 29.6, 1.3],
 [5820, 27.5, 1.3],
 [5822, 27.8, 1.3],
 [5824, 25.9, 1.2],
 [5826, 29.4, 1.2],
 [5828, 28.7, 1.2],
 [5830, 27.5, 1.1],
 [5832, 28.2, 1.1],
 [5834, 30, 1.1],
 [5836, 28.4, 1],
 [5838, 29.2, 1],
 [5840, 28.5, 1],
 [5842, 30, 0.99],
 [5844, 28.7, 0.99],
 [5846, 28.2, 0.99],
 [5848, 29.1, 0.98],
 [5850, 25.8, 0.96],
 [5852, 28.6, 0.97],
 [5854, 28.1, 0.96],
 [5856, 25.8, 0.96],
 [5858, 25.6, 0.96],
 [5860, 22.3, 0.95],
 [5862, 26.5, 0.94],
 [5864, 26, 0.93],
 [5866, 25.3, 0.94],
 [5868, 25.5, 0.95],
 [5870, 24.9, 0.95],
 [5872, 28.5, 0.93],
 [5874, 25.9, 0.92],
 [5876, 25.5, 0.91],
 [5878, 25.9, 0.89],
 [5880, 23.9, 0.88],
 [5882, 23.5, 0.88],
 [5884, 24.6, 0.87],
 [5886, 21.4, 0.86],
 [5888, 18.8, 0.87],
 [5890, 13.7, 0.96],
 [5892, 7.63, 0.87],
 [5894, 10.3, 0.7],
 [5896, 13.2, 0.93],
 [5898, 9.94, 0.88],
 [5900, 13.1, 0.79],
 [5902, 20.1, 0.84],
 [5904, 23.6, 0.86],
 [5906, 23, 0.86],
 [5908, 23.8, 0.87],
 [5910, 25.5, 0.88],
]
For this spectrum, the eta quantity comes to 5788 AA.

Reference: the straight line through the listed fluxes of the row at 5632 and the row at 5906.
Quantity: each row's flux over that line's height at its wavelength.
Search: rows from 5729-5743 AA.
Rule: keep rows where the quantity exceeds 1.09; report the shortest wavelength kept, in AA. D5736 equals 5736 AA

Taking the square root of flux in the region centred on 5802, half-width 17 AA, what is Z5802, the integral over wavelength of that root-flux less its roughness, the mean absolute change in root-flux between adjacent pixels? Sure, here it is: 182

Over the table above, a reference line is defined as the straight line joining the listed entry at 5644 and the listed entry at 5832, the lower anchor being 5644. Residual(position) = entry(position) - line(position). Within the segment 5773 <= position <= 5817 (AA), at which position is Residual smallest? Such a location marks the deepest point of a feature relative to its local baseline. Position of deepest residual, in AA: 5788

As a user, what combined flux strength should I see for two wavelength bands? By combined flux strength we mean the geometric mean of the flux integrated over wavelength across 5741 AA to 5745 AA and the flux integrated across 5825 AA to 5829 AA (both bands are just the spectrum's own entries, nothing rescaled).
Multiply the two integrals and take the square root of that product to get 112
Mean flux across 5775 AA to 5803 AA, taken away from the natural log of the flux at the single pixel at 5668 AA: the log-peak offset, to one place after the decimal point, -24.3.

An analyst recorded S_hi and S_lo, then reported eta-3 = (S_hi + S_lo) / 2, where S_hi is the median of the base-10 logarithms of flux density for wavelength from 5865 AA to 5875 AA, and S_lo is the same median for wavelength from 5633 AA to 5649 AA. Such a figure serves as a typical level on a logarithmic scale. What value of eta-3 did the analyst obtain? 1.40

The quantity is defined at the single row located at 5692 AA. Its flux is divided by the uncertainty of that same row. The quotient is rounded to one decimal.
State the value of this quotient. 24.2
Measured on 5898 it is 11.3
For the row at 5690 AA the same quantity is 21.9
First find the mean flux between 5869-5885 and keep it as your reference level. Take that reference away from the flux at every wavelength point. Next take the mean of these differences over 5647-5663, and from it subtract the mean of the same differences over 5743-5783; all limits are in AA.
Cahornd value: -2.44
